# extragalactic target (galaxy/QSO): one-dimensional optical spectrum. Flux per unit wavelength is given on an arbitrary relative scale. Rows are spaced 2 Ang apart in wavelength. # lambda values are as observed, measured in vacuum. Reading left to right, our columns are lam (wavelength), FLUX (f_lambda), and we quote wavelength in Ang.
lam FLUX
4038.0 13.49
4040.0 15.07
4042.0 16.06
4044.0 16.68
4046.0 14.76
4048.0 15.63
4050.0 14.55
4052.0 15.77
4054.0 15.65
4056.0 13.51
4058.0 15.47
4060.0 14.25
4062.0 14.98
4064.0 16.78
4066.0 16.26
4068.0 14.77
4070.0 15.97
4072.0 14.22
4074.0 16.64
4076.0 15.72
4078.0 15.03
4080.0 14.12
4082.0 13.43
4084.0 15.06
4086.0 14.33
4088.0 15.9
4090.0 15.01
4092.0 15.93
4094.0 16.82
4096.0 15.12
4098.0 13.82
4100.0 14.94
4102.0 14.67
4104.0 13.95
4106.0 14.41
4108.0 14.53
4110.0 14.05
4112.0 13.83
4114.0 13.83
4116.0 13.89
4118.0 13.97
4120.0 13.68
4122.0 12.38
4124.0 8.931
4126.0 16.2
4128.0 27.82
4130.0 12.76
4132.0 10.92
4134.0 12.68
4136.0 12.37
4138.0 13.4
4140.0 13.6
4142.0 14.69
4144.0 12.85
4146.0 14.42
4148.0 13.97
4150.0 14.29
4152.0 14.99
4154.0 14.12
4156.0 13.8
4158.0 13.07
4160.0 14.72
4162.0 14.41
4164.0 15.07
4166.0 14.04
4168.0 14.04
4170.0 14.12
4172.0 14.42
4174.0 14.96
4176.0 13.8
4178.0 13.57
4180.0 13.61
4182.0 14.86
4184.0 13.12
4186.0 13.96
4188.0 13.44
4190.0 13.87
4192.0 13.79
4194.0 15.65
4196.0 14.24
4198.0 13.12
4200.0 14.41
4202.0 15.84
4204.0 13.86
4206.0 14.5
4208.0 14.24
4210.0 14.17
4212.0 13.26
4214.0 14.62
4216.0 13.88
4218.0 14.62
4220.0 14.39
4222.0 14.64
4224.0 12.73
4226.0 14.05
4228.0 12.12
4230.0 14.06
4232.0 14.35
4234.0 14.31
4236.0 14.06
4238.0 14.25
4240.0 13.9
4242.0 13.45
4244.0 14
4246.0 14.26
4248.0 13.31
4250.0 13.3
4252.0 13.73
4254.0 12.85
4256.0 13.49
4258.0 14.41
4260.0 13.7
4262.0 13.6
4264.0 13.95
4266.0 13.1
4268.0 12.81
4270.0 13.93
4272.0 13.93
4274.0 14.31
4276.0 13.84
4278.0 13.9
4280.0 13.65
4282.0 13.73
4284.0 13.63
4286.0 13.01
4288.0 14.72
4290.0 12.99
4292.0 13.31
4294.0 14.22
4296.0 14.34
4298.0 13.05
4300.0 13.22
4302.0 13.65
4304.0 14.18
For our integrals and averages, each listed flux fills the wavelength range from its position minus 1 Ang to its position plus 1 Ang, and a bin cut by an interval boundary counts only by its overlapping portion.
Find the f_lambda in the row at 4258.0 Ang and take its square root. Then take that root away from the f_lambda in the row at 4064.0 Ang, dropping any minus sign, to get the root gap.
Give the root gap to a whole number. 13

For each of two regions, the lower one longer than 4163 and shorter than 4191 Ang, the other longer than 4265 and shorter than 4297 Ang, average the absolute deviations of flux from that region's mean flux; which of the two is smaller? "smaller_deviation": 0.44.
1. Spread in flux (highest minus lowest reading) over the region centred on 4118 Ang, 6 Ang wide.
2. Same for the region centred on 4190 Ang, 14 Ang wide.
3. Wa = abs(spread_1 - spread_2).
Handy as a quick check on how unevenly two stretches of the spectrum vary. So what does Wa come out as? 2.2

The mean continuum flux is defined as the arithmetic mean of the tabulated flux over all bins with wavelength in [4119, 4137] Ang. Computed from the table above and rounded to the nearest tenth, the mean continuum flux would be 14.2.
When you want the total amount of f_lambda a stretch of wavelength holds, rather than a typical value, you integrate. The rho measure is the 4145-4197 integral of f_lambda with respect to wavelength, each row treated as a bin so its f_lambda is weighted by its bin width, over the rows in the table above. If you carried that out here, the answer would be 737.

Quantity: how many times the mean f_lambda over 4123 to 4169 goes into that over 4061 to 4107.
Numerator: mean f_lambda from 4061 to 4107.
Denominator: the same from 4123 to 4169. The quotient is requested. 1.06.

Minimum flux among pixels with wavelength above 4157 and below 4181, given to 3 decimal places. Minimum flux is 13.070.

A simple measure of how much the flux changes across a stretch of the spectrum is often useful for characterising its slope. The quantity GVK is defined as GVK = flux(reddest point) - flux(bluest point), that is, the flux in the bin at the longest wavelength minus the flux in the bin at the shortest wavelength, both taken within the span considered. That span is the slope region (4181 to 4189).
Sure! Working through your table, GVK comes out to -1.4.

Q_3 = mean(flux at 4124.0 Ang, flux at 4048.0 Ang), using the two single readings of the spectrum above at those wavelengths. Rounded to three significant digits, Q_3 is 12.3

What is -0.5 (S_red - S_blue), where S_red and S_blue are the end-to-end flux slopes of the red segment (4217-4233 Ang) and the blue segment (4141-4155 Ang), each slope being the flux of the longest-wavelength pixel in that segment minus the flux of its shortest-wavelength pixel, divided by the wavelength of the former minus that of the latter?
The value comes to -0.014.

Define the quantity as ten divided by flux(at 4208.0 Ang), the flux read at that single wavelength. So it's 0.702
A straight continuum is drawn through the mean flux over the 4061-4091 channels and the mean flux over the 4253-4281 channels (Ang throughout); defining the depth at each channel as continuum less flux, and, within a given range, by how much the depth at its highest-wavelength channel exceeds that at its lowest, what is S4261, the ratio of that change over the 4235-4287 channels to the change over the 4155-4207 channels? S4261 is -0.59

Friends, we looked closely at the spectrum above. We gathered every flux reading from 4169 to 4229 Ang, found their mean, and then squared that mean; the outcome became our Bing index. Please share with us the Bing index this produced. 198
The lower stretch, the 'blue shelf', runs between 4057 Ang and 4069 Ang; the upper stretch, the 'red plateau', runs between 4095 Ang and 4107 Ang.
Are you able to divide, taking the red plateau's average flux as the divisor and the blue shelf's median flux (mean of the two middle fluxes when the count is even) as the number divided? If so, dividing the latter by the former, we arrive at 1.051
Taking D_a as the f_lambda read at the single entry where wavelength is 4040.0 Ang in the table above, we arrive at 15.07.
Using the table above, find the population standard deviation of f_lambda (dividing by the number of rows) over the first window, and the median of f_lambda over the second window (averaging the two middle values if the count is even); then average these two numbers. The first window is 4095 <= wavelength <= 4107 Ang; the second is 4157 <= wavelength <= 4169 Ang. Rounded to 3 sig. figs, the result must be 7.35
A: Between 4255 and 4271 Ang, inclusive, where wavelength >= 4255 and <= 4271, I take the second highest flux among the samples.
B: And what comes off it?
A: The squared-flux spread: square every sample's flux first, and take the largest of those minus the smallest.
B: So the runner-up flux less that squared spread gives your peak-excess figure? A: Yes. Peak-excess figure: -30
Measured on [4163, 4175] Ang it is -15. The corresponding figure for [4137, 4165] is -47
